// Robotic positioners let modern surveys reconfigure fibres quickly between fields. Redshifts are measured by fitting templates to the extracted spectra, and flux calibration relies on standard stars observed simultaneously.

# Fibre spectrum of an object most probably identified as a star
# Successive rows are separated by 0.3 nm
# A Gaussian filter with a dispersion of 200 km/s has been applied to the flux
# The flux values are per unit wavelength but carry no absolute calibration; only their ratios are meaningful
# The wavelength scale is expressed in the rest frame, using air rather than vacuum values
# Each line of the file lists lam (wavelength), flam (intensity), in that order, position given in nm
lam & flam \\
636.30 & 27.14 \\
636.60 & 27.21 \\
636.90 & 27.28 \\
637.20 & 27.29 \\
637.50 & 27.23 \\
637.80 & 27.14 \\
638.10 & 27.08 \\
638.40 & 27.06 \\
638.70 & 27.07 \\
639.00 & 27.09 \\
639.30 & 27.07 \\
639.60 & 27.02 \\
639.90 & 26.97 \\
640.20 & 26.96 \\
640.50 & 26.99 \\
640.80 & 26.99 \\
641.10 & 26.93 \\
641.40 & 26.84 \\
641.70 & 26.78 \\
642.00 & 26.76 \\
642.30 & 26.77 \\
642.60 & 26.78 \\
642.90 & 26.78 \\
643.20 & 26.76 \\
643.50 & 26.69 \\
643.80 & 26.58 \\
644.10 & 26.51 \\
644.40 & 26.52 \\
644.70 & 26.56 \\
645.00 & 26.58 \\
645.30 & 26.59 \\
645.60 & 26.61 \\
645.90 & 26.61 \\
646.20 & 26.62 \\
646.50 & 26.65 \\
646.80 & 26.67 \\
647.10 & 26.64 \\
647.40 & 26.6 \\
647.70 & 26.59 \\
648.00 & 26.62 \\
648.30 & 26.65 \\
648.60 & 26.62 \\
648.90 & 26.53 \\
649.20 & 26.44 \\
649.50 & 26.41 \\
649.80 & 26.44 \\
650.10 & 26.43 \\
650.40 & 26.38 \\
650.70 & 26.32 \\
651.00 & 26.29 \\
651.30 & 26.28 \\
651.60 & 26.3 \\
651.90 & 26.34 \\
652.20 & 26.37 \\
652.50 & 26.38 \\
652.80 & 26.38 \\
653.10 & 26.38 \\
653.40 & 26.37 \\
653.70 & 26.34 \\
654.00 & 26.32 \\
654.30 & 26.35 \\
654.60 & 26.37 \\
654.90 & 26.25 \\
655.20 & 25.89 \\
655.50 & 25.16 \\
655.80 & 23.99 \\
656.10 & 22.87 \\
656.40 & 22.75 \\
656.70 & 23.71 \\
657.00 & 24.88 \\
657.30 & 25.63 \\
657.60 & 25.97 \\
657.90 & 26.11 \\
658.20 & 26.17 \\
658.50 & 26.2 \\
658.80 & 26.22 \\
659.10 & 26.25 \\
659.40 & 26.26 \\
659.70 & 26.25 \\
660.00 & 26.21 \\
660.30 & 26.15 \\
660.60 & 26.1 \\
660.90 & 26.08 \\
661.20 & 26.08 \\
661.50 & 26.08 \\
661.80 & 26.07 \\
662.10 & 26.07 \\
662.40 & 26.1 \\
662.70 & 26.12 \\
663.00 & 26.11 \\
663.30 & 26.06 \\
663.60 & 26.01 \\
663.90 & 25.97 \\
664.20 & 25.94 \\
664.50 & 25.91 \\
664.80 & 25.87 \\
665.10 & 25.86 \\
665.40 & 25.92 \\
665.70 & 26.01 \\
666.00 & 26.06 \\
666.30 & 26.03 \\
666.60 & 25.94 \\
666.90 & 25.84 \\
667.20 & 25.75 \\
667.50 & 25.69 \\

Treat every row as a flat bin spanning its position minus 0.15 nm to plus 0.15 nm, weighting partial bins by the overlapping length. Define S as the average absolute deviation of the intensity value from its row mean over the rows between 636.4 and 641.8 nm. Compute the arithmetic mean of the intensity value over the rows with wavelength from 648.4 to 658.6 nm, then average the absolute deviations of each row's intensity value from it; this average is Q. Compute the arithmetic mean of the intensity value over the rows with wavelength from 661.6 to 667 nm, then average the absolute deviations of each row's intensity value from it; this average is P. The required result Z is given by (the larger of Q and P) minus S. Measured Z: 0.6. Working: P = 0.078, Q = 0.7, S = 0.11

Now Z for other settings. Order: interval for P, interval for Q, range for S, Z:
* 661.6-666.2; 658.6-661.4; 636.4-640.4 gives 0.0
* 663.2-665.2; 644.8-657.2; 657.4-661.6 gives 0.6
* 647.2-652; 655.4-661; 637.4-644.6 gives 0.8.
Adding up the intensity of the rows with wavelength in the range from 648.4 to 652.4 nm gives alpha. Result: 343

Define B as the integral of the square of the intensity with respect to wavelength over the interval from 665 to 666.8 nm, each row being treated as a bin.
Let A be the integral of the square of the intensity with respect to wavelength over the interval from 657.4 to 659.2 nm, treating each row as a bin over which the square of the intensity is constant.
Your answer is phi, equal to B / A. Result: 0.99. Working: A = 1230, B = 1214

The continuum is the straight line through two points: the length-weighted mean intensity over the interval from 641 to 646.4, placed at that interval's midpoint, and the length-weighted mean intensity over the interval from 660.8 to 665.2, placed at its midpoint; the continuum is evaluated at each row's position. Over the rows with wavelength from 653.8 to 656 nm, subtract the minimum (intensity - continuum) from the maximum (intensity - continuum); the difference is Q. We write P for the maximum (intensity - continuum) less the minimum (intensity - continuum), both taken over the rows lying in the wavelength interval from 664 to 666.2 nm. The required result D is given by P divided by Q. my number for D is 0.1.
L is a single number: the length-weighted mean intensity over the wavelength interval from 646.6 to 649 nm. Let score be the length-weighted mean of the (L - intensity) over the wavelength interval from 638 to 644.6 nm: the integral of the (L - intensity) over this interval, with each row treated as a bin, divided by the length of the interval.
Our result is -0.2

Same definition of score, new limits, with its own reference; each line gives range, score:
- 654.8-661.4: 1.1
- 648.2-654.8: 0.2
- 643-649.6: 0.0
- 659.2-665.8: 0.6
